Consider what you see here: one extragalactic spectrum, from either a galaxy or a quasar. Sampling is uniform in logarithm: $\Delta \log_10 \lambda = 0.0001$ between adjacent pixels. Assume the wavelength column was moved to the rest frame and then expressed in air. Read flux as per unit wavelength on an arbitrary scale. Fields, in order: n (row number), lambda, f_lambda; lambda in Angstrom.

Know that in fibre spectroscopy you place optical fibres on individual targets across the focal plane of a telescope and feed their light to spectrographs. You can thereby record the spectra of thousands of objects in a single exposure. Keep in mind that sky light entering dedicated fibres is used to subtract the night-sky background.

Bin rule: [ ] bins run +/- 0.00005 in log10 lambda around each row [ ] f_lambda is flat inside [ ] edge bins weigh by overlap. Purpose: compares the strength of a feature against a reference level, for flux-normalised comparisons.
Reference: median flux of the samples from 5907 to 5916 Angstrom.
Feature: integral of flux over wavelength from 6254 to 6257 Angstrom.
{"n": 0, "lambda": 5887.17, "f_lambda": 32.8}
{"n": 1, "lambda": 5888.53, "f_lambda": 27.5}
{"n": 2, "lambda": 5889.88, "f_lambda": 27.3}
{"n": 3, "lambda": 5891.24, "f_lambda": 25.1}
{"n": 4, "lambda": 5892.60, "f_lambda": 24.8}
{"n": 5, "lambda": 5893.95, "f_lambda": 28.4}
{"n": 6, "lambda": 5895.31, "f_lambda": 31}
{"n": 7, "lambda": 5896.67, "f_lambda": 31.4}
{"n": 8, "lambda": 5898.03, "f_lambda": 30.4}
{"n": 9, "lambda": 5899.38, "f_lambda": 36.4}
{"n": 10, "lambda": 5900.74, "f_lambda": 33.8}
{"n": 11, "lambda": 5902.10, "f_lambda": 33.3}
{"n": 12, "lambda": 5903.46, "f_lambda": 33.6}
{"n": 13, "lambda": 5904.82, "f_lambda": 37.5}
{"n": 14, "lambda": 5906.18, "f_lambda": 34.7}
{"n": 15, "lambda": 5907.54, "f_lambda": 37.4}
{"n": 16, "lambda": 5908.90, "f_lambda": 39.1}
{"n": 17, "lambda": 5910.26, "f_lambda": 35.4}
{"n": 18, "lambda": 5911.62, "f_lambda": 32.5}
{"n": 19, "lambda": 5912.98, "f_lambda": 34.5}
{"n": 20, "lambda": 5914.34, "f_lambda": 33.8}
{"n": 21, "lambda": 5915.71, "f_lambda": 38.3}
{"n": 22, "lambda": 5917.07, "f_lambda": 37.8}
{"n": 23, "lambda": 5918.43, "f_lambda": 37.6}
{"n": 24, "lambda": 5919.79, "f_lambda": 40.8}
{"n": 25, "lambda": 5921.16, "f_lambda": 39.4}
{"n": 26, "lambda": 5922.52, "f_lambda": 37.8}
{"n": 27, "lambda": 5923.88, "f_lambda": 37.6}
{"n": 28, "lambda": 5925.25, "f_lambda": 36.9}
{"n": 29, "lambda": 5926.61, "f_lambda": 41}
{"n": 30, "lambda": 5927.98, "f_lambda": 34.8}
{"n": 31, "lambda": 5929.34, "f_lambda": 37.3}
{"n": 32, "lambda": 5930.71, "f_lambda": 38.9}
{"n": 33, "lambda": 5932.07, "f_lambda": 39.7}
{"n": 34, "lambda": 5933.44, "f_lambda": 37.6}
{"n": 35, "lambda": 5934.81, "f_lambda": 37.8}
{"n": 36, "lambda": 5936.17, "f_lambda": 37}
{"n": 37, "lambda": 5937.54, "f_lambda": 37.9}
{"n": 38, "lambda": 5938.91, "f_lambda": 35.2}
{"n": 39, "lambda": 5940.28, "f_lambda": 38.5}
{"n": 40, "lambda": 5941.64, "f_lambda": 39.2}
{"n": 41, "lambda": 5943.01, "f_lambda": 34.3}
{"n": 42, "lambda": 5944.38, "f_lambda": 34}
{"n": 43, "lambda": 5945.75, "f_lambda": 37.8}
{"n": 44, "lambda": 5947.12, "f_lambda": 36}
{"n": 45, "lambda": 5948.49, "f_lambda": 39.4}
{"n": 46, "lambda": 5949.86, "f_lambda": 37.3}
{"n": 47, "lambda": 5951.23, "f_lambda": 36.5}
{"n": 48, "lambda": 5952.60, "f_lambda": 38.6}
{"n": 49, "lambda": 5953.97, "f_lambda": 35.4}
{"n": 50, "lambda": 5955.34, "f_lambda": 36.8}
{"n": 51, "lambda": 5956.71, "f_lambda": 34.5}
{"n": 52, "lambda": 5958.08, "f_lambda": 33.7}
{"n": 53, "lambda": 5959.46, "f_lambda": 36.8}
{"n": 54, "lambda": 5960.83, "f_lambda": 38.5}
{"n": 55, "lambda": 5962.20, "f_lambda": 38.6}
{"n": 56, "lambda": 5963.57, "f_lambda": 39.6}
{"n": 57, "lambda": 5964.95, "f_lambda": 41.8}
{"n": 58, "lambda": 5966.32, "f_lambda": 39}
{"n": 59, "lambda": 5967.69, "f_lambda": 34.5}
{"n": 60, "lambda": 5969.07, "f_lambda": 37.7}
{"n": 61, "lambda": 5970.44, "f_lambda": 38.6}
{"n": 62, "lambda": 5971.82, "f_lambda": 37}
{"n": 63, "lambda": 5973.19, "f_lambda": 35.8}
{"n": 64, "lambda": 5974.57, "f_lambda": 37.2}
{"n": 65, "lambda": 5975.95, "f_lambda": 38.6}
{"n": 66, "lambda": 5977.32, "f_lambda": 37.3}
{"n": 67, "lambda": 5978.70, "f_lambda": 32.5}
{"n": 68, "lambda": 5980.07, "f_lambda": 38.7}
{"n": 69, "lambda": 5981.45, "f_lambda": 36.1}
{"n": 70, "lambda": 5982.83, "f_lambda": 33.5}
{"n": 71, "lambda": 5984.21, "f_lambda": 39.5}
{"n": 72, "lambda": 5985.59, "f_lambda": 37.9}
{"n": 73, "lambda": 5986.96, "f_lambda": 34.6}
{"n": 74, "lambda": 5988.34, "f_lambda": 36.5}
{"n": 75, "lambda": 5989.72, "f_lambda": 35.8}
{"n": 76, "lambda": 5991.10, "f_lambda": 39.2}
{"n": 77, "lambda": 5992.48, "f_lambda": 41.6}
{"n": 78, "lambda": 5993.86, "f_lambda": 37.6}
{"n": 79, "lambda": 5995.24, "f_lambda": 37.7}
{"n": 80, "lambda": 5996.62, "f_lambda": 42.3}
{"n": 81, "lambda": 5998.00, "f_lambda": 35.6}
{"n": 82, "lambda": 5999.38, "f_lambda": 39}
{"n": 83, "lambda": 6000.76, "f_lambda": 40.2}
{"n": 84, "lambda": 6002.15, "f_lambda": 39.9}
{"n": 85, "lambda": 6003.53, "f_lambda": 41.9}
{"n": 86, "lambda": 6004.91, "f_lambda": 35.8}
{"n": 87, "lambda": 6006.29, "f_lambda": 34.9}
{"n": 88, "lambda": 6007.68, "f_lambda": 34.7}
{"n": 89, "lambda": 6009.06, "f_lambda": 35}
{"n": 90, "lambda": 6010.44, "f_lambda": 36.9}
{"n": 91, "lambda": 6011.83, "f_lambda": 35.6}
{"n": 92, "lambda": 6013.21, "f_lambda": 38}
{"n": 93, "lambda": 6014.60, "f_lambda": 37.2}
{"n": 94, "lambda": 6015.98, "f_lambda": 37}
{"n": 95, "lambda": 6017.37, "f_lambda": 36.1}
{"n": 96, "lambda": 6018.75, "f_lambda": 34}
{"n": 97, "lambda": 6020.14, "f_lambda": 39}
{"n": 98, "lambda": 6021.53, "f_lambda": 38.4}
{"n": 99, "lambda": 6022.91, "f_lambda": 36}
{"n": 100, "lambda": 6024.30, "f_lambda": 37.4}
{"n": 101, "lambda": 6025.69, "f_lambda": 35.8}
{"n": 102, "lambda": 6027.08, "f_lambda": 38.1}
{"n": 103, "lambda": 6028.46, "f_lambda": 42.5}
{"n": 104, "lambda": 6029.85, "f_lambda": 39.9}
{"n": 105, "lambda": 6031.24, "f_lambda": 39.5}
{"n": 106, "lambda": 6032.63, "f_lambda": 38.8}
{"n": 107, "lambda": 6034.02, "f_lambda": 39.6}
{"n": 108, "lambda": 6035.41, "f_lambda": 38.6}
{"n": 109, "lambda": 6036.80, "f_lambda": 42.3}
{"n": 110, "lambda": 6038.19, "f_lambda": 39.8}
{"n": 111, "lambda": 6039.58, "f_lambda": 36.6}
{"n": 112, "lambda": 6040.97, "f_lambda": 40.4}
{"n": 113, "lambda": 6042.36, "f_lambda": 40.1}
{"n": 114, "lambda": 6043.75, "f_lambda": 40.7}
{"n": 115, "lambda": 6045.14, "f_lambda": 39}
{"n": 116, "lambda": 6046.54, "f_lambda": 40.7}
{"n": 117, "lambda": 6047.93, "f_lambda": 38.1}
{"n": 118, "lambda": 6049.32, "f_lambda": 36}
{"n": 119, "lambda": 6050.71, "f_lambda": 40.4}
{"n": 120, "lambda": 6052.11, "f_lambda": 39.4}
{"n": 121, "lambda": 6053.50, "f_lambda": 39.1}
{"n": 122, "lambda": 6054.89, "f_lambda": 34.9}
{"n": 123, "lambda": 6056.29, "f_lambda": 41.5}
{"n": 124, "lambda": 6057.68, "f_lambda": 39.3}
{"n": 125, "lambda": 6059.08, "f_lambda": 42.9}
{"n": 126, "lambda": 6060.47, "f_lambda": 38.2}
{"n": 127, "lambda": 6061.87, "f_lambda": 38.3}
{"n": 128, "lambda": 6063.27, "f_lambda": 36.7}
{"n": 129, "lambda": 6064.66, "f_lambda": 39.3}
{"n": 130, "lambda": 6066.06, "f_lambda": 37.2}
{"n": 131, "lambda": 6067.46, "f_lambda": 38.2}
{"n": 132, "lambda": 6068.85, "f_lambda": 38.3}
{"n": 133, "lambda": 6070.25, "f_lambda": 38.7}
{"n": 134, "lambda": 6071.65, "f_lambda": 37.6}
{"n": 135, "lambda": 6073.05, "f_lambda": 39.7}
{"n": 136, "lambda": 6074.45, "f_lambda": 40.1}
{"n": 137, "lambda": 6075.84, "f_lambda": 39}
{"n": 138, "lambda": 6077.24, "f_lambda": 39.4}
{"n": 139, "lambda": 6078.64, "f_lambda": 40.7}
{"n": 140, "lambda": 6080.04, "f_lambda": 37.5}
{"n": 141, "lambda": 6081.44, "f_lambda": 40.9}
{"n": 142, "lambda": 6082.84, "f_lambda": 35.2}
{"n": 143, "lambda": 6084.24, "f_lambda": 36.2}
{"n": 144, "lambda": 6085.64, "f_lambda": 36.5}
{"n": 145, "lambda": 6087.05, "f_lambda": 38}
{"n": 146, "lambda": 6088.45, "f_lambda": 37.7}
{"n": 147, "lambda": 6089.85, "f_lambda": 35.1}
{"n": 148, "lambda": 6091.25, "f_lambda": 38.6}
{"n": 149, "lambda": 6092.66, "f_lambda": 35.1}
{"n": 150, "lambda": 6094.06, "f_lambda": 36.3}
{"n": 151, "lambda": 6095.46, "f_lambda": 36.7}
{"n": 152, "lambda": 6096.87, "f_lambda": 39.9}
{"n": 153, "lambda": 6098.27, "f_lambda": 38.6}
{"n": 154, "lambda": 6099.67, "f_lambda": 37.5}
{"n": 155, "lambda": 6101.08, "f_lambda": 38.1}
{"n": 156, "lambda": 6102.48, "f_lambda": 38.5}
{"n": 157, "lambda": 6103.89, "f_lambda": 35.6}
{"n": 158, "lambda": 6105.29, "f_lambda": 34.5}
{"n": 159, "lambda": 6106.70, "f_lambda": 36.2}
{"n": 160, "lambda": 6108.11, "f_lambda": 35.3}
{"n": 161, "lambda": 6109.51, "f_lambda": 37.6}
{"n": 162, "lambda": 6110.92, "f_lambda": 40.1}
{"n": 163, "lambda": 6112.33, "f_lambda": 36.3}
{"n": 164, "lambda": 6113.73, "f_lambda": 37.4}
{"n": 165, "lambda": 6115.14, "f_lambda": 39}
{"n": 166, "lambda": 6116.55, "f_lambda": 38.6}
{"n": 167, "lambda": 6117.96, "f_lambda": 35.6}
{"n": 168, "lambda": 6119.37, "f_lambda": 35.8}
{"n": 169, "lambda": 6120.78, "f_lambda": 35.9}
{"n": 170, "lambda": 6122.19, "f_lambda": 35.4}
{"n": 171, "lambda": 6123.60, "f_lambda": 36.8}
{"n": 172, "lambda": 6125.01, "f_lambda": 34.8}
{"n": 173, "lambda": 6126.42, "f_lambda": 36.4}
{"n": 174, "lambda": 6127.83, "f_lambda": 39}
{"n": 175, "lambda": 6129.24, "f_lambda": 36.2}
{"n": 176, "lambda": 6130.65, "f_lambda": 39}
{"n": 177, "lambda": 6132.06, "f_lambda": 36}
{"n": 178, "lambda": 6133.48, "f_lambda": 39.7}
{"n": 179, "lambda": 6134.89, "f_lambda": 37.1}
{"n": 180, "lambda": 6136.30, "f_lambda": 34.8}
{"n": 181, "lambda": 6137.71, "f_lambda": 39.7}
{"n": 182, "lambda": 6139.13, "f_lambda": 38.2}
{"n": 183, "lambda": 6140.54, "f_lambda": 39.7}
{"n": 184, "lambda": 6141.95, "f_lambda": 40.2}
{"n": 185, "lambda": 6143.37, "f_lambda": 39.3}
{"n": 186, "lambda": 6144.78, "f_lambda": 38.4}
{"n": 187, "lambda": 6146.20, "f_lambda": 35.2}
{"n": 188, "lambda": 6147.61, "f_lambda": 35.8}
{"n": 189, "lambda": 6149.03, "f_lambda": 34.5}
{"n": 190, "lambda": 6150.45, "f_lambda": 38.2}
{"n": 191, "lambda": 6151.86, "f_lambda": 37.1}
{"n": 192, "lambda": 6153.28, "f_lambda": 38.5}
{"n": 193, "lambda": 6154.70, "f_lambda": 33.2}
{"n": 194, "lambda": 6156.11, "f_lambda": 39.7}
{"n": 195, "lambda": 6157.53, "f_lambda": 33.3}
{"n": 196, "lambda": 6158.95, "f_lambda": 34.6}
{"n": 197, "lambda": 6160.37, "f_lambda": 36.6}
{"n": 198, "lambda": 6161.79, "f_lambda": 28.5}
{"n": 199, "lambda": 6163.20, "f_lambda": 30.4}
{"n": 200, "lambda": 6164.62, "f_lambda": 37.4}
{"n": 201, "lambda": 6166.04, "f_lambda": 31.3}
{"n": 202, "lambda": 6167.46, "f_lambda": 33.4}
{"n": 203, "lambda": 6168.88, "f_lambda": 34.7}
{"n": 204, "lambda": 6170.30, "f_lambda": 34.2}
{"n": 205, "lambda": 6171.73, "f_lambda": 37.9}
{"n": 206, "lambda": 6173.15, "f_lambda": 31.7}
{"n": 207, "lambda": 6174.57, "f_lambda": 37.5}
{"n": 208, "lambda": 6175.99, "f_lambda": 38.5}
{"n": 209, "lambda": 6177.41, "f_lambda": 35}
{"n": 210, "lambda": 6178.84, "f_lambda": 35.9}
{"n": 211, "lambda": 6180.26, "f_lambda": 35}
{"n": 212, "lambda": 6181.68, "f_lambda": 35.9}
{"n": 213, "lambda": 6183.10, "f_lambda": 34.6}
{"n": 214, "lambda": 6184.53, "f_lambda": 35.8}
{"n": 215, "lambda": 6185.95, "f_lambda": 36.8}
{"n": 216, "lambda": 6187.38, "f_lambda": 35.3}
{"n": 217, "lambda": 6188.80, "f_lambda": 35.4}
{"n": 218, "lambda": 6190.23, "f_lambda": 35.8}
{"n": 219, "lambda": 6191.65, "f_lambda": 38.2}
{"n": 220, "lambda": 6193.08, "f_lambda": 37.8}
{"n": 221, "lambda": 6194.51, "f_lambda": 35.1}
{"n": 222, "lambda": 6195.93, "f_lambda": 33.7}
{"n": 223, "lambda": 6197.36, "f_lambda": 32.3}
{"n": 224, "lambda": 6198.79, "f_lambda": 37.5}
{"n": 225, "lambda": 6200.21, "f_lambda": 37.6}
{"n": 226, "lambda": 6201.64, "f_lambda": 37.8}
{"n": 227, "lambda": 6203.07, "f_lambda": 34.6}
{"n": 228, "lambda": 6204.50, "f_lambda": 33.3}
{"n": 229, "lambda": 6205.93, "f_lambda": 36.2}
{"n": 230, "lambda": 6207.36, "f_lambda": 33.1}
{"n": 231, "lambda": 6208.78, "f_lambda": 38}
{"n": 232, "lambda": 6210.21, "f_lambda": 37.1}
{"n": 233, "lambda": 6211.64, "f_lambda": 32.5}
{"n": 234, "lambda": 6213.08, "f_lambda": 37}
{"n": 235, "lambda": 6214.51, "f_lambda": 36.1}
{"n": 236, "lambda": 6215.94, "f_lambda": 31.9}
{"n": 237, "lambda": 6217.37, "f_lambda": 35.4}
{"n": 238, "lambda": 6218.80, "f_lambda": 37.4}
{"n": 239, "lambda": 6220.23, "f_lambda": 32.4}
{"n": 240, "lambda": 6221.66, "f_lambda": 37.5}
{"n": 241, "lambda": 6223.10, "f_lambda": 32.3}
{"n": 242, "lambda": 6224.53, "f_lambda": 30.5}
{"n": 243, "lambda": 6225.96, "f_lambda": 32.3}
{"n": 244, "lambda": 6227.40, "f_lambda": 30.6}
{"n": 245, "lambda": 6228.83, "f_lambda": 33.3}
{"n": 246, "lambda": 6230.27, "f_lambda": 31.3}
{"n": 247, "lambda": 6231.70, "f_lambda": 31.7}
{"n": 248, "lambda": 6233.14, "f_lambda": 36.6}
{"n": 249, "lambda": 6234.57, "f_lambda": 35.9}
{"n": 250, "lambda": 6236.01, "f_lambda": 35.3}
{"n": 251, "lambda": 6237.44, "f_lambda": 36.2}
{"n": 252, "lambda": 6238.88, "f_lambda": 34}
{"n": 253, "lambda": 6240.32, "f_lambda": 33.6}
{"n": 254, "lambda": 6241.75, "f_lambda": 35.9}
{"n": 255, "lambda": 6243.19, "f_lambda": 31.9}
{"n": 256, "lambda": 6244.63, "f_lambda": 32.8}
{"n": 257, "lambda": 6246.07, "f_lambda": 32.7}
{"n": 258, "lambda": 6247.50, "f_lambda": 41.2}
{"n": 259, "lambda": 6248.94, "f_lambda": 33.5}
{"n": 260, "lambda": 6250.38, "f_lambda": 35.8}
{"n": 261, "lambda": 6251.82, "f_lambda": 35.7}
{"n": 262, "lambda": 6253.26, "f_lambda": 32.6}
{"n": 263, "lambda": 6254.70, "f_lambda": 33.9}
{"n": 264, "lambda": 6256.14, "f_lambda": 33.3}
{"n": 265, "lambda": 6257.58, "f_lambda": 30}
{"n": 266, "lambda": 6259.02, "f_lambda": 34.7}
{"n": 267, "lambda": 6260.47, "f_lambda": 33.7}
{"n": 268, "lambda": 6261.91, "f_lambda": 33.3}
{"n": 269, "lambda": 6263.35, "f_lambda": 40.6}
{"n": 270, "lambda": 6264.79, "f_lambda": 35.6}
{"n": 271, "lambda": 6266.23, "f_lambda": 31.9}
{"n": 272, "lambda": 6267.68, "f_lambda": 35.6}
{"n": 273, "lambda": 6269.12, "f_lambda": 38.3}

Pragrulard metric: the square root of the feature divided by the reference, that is 1.7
